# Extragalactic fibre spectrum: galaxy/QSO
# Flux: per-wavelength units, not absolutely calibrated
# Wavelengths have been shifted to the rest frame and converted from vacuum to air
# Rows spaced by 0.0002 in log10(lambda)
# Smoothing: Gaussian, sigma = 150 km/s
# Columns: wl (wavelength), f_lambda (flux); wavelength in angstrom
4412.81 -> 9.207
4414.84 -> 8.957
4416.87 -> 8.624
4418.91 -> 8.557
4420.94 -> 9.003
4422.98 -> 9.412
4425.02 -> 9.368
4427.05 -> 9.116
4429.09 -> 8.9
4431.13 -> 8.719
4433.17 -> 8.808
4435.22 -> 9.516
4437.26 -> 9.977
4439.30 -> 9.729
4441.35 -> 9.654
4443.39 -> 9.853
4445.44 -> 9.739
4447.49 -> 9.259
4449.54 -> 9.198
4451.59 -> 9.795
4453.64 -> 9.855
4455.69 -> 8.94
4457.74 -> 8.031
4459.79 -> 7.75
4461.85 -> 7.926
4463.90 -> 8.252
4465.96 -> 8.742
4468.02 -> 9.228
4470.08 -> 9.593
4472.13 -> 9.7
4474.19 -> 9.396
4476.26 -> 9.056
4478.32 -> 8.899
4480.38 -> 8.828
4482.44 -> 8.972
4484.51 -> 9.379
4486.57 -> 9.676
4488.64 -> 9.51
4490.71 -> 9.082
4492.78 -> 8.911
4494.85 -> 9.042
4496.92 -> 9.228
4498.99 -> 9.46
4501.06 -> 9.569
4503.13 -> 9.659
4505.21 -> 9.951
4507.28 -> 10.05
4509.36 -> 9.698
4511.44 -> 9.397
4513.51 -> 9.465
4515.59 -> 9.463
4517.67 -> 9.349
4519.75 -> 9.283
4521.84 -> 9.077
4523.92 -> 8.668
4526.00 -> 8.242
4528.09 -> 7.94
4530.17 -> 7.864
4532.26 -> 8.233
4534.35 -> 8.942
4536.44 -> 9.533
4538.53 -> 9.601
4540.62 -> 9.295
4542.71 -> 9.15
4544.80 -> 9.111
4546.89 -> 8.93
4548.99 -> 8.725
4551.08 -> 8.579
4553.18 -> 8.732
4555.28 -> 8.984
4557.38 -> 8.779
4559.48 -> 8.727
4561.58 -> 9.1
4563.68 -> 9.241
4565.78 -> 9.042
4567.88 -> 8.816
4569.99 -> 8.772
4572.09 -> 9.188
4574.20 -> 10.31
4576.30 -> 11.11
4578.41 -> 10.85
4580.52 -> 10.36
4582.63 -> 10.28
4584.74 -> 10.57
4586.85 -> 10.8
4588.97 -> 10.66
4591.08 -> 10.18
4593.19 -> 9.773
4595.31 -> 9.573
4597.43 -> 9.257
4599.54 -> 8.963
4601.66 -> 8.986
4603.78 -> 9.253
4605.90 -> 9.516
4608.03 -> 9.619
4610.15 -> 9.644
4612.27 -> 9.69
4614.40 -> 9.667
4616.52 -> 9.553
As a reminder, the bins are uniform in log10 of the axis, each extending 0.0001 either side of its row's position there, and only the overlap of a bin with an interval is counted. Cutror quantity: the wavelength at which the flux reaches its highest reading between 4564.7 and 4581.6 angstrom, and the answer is 4576.30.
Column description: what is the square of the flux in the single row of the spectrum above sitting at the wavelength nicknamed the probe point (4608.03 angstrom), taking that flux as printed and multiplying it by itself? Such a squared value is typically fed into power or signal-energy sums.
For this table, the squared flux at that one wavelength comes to 93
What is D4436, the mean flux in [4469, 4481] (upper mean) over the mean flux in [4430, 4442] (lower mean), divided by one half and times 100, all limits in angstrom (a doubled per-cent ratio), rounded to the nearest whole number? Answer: 197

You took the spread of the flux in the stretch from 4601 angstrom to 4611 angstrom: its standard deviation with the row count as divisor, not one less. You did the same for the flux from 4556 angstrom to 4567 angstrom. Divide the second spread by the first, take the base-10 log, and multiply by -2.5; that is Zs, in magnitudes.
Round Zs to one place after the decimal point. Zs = 0.3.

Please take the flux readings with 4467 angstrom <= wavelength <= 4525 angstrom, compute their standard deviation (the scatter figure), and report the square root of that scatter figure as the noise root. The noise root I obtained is 0.58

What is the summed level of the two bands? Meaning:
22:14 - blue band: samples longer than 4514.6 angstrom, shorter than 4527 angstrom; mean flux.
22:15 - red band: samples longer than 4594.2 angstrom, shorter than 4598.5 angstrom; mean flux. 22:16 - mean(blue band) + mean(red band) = 18.4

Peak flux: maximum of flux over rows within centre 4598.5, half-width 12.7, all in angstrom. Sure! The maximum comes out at 10.8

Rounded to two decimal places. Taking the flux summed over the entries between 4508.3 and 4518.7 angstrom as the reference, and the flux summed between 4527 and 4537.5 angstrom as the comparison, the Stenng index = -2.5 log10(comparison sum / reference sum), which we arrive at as 0.12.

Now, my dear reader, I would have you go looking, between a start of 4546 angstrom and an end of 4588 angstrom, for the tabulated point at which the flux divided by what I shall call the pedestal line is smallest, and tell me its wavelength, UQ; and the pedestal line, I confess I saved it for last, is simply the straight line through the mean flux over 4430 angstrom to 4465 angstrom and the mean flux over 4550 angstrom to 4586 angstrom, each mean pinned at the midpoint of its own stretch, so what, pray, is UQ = 4551.08 angstrom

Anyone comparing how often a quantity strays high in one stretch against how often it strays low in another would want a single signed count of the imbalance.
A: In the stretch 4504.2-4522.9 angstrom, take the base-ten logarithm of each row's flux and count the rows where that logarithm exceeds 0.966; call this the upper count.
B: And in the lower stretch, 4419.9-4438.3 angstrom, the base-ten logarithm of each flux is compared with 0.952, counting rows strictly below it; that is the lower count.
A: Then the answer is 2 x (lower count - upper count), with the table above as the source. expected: -10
